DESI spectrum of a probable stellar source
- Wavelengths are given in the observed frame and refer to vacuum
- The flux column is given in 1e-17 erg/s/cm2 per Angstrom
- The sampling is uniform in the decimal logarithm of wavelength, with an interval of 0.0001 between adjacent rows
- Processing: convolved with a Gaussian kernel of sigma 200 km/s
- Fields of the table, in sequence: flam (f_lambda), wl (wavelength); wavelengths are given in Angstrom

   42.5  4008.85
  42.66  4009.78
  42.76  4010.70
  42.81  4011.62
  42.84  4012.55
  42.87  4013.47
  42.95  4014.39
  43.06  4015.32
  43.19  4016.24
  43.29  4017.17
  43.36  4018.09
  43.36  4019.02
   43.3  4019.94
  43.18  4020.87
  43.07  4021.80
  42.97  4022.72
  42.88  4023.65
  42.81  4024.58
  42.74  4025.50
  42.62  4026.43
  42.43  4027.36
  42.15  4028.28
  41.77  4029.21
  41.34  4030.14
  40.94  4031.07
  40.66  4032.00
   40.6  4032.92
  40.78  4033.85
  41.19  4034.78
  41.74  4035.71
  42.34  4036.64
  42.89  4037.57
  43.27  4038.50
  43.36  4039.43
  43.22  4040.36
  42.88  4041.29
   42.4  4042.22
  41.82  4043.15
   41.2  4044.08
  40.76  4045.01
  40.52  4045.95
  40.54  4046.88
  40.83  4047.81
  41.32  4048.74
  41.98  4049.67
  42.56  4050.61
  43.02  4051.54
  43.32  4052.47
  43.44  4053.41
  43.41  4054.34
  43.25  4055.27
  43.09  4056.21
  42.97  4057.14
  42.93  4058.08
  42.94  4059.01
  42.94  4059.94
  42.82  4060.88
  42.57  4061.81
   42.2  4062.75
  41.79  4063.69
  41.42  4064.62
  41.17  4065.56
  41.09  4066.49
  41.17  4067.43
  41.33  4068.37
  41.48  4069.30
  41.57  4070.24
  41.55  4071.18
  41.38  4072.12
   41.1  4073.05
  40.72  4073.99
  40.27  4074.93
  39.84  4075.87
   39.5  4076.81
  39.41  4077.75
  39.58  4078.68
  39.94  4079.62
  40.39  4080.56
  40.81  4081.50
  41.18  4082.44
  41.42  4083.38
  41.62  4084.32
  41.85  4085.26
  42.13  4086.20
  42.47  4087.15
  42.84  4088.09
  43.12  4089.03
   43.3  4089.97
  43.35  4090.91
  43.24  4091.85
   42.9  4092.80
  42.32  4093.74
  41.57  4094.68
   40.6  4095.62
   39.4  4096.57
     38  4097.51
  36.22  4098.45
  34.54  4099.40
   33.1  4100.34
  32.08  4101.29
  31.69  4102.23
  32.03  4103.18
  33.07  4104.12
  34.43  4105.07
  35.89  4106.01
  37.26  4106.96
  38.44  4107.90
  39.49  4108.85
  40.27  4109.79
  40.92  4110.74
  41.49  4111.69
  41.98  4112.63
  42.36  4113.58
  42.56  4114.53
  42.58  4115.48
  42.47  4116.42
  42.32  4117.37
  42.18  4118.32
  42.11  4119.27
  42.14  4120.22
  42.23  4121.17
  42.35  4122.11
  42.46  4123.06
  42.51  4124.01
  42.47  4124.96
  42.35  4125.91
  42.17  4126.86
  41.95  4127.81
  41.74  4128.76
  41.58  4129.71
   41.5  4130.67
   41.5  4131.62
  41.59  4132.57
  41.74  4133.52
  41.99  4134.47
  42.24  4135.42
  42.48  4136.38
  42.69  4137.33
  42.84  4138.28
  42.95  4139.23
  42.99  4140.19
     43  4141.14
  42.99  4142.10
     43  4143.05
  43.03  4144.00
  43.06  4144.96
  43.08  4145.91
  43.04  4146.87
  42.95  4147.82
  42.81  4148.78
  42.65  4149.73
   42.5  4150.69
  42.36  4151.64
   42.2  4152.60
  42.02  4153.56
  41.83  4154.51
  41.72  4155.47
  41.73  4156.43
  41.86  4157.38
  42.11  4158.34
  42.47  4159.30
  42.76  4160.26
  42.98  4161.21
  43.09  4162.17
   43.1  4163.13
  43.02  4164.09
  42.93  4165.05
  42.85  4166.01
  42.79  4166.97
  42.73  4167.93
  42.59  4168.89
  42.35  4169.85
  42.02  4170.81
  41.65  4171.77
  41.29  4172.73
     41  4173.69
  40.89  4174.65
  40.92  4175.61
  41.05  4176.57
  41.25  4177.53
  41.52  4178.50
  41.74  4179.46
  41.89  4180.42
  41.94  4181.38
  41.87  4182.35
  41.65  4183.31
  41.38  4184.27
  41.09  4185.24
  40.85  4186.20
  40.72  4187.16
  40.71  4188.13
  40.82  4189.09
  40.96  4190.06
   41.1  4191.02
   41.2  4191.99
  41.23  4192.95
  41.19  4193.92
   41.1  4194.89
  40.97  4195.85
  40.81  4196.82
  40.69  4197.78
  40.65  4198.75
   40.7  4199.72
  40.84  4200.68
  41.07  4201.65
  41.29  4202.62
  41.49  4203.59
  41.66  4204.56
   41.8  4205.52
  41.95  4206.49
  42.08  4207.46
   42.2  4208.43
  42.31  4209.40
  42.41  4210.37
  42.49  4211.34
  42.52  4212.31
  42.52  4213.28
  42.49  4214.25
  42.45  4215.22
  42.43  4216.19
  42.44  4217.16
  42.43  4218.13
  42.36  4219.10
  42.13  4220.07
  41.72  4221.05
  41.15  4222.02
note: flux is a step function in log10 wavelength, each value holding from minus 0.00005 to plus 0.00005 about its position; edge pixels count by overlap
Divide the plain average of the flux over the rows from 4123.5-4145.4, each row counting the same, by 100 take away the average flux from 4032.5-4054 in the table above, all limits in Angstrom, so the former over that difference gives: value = 0.730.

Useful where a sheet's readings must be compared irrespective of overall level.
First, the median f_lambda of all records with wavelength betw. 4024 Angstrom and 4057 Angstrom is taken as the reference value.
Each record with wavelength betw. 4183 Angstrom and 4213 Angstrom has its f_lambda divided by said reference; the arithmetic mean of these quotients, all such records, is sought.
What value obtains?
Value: 0.98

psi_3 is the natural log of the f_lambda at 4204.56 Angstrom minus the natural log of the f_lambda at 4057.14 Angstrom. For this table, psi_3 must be -0.031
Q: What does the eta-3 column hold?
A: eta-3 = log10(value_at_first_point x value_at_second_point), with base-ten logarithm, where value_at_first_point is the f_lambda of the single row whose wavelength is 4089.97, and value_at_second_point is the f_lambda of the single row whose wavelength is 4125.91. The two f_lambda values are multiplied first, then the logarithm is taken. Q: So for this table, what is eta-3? 3.263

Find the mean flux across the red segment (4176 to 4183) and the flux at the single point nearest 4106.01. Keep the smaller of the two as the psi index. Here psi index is 35.9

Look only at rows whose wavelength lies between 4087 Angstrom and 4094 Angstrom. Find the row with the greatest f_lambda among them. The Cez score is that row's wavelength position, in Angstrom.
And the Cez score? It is 4090.91 Angstrom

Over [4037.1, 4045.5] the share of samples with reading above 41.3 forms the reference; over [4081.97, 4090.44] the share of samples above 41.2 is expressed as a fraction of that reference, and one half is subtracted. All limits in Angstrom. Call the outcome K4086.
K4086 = 0.64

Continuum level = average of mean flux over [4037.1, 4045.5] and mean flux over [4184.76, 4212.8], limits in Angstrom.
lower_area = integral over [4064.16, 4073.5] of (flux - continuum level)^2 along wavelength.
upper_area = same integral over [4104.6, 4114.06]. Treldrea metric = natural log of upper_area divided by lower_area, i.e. 3.7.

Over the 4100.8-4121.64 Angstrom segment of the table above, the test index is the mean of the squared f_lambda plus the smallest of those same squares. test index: 2548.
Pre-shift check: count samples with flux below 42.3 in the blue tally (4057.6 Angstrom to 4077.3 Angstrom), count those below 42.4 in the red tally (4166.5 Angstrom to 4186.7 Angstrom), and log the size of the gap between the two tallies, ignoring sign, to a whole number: 2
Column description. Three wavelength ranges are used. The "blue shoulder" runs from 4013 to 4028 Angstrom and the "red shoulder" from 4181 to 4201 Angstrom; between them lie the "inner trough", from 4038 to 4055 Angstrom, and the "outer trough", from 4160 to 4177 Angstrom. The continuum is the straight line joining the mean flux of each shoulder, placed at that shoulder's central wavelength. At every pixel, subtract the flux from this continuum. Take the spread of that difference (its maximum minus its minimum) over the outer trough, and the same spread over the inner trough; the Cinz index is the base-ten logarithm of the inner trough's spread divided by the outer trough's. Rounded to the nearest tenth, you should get 0.2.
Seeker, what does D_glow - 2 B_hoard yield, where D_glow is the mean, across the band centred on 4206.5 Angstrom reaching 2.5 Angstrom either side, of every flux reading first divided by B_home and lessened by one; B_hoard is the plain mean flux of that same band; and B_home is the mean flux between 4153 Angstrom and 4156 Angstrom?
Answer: -83.9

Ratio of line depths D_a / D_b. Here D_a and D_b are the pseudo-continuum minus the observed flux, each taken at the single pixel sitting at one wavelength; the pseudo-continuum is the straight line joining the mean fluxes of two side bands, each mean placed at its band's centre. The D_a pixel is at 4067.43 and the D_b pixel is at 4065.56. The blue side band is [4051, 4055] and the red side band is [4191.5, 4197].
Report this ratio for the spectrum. 1.0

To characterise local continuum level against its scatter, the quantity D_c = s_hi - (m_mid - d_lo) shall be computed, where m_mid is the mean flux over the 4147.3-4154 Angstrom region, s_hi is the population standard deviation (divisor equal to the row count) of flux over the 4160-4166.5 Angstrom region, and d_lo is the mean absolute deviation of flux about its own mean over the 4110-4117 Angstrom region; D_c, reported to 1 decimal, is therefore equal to -41.9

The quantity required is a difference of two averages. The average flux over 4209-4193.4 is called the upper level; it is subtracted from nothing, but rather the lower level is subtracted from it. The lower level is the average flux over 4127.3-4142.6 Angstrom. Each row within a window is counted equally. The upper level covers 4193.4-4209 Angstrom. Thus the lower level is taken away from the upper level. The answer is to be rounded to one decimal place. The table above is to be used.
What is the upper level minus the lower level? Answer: -1.0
